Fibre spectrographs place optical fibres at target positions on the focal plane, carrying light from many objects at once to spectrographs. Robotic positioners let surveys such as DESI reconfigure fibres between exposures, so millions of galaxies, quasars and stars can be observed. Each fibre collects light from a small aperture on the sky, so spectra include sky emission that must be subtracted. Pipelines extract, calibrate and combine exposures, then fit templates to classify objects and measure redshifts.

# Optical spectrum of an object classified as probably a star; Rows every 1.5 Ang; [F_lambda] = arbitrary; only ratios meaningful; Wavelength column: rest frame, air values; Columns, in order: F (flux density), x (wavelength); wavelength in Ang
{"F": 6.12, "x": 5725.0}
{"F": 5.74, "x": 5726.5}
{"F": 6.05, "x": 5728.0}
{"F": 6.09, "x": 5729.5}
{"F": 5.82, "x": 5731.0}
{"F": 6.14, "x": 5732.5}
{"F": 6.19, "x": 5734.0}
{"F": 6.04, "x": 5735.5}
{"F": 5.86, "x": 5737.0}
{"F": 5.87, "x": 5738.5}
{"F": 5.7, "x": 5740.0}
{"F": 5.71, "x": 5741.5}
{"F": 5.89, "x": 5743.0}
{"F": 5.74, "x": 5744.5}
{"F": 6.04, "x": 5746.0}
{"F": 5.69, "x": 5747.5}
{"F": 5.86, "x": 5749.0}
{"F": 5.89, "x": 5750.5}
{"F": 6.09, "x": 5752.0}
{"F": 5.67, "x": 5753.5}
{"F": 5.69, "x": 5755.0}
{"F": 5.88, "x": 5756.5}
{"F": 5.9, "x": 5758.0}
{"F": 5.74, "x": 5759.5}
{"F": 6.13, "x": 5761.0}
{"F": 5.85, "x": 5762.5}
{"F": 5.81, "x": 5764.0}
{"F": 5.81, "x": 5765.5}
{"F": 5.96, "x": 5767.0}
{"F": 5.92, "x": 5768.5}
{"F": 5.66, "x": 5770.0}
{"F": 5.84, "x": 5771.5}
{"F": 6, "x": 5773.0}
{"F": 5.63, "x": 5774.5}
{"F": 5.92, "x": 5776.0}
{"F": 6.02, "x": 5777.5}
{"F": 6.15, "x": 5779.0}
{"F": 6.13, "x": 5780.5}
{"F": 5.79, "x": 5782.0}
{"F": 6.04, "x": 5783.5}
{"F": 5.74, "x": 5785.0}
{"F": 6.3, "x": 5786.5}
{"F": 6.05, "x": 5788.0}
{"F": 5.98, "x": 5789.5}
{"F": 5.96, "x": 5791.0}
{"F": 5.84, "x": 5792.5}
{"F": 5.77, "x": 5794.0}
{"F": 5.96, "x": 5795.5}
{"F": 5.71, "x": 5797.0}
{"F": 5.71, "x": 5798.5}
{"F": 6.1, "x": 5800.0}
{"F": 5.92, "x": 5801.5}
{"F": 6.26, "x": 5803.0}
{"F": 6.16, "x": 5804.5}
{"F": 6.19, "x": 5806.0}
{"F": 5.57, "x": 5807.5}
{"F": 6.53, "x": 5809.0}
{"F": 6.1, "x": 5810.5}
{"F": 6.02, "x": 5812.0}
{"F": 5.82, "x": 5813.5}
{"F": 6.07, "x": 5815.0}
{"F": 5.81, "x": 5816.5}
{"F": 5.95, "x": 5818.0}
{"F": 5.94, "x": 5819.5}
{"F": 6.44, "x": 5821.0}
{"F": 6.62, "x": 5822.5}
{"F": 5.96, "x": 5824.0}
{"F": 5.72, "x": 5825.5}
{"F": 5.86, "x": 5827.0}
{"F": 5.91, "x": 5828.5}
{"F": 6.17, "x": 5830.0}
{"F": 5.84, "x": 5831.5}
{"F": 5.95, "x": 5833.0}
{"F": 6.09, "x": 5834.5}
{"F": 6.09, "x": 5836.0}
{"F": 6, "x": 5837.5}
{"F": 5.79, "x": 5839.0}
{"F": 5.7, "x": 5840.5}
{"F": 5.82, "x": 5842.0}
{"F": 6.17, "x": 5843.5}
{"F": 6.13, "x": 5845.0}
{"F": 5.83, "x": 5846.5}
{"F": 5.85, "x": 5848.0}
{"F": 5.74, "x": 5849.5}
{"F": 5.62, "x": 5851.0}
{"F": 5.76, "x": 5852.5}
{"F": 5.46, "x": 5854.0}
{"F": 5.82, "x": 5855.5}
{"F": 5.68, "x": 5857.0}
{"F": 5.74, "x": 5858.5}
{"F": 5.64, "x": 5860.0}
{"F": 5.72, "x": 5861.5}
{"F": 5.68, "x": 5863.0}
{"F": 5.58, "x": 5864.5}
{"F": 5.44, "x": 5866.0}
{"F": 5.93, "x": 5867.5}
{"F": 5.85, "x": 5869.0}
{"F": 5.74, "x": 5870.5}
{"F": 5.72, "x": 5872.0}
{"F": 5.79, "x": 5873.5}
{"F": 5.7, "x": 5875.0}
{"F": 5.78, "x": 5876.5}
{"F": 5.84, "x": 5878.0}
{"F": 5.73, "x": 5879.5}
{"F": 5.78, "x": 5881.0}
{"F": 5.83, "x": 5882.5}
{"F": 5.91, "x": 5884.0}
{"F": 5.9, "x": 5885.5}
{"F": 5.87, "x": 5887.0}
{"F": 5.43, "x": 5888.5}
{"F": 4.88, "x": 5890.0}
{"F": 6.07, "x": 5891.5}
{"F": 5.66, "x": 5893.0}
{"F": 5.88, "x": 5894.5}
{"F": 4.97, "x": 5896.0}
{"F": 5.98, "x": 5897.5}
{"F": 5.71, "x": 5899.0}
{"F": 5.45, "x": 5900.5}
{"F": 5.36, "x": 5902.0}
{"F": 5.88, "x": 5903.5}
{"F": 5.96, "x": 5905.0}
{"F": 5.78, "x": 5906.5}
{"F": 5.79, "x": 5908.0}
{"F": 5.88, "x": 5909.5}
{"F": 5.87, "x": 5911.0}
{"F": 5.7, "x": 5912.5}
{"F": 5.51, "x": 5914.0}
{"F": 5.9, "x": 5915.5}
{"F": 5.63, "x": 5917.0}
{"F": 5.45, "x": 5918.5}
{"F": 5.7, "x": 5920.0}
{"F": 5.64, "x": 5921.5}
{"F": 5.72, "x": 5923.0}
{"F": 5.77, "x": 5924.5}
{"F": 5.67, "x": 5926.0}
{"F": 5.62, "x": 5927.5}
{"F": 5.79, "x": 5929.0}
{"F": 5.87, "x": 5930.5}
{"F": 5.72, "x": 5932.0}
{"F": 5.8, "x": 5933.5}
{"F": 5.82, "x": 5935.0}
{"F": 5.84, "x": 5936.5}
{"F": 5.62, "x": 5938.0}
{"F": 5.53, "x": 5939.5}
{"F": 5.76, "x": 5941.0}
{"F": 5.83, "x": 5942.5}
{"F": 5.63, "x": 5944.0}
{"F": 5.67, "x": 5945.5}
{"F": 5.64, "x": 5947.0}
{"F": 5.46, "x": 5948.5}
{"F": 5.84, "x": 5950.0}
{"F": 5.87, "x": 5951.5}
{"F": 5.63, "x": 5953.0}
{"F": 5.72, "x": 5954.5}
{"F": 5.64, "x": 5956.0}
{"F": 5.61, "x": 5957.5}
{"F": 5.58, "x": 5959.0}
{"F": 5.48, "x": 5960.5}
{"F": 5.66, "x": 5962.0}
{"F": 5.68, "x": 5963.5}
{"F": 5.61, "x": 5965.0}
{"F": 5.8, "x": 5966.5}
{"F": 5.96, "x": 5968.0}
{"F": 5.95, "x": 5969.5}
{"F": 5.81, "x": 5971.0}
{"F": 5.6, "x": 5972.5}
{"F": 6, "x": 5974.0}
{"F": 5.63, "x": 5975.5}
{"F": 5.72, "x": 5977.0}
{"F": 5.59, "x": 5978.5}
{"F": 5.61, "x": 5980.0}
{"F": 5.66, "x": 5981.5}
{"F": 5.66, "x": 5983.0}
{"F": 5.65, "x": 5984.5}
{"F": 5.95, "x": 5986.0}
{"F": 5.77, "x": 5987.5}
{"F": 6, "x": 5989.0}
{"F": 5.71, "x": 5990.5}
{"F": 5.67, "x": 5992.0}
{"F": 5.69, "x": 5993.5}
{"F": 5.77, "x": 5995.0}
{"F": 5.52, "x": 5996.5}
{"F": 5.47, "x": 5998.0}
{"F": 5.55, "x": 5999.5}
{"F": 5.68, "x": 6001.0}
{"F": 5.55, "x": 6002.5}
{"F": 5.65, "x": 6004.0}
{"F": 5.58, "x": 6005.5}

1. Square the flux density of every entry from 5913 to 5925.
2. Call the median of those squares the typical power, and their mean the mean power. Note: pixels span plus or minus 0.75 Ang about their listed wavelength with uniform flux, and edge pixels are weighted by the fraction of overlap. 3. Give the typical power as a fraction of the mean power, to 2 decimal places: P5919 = 1.00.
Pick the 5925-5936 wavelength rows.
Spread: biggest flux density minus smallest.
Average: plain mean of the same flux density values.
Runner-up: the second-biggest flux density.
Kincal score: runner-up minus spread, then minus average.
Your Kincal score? -0.19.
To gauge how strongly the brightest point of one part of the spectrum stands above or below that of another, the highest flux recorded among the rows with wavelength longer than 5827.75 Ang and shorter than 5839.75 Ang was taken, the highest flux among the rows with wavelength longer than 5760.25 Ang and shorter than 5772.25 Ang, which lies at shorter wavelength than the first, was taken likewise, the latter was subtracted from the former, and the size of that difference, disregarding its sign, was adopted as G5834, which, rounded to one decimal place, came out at 0.0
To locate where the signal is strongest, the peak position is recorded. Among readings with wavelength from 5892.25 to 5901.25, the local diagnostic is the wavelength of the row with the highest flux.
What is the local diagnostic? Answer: 5897.5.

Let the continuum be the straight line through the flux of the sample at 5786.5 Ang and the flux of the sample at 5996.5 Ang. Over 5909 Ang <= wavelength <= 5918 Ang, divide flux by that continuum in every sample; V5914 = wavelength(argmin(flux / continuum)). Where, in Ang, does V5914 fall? 5914.0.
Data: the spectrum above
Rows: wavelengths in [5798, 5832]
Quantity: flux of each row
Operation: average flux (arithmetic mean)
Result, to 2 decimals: 6.03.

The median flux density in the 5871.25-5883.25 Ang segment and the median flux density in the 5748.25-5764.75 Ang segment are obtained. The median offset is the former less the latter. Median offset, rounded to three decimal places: -0.080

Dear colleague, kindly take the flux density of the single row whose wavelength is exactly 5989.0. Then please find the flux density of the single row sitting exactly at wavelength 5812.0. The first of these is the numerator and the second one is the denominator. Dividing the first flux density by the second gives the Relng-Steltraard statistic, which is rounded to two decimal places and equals 1.00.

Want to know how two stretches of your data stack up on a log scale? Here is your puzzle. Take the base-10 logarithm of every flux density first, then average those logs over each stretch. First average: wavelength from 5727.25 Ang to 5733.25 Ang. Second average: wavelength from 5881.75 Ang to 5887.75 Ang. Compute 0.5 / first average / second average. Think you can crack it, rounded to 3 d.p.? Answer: 0.834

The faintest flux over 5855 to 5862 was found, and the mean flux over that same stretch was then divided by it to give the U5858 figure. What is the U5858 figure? 1.014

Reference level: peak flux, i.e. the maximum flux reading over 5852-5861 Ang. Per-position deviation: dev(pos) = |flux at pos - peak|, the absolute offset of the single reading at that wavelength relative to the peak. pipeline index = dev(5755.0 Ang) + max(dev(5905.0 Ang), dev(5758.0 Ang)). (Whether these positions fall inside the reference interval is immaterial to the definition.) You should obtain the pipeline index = 0.3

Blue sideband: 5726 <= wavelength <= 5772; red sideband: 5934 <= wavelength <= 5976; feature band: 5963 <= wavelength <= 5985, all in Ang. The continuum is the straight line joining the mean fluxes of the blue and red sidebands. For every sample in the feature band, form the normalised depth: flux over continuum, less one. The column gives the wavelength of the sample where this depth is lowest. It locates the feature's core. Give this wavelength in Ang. 5978.5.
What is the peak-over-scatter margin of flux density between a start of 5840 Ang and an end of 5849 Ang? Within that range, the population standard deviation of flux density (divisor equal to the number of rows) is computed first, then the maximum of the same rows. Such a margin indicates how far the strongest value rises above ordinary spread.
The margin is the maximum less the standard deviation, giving 6.00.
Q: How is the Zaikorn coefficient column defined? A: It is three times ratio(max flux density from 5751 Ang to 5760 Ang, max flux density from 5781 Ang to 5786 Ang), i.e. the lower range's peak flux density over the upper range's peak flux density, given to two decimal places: 3.02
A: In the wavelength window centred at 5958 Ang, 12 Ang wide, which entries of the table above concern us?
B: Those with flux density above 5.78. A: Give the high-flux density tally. 0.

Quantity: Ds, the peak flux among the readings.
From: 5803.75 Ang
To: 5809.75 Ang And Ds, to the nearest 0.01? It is 6.53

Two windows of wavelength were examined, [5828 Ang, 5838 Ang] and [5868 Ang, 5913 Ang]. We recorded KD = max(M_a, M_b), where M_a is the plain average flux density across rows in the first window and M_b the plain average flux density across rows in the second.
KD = 6.01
